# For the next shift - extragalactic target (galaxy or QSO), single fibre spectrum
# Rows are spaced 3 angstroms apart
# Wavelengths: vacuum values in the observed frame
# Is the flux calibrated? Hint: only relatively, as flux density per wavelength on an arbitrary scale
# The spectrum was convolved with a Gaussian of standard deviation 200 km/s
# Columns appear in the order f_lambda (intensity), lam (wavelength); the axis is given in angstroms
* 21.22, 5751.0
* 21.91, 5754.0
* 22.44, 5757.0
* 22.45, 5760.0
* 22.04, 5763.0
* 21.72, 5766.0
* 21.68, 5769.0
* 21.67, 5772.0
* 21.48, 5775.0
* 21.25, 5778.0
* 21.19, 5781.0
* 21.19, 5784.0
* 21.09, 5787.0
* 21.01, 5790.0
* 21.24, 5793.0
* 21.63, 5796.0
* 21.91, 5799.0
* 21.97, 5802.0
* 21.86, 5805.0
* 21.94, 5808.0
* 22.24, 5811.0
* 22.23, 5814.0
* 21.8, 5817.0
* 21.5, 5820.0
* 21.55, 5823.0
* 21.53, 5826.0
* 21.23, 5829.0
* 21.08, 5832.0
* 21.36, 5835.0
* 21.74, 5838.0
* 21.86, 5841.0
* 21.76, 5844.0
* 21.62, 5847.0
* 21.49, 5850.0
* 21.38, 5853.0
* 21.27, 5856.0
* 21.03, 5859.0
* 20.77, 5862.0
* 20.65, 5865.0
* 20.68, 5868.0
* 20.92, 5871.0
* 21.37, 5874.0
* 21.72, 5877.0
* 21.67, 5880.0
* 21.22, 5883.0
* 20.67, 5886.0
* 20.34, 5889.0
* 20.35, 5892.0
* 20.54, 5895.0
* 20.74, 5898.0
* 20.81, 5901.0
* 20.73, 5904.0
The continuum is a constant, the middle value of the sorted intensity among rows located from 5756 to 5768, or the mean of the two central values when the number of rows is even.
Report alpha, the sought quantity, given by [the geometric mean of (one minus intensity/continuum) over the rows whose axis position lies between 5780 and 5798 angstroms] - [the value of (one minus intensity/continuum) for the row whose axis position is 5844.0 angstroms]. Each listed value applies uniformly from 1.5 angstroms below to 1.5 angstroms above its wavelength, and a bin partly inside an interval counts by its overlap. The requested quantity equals 0.02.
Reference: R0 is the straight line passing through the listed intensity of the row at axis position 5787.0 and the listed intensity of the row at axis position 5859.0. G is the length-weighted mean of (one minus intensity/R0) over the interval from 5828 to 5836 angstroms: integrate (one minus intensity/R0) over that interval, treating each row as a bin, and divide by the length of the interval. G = -0.008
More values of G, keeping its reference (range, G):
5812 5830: -0.029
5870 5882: -0.020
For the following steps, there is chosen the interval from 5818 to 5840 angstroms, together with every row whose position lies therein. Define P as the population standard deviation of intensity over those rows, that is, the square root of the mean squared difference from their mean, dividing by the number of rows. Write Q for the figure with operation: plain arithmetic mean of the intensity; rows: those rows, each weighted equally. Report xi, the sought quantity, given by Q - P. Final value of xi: 21.22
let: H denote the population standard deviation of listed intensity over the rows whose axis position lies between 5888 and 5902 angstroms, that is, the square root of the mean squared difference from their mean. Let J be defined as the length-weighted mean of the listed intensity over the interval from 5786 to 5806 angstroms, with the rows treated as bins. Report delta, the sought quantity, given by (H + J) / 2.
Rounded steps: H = 0.19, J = 21.5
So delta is 10.9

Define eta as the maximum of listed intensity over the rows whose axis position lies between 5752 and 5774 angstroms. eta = 22.45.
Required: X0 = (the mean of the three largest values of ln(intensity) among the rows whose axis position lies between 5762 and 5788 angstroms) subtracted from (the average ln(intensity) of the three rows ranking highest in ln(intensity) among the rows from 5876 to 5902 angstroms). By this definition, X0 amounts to -0.01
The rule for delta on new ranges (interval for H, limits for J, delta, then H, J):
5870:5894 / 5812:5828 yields 11.1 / 0.51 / 21.7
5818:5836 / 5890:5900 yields 10.4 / 0.17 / 20.5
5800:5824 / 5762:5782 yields 10.9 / 0.26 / 21.6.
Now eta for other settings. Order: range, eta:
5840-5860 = 21.86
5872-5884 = 21.72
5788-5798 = 21.63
